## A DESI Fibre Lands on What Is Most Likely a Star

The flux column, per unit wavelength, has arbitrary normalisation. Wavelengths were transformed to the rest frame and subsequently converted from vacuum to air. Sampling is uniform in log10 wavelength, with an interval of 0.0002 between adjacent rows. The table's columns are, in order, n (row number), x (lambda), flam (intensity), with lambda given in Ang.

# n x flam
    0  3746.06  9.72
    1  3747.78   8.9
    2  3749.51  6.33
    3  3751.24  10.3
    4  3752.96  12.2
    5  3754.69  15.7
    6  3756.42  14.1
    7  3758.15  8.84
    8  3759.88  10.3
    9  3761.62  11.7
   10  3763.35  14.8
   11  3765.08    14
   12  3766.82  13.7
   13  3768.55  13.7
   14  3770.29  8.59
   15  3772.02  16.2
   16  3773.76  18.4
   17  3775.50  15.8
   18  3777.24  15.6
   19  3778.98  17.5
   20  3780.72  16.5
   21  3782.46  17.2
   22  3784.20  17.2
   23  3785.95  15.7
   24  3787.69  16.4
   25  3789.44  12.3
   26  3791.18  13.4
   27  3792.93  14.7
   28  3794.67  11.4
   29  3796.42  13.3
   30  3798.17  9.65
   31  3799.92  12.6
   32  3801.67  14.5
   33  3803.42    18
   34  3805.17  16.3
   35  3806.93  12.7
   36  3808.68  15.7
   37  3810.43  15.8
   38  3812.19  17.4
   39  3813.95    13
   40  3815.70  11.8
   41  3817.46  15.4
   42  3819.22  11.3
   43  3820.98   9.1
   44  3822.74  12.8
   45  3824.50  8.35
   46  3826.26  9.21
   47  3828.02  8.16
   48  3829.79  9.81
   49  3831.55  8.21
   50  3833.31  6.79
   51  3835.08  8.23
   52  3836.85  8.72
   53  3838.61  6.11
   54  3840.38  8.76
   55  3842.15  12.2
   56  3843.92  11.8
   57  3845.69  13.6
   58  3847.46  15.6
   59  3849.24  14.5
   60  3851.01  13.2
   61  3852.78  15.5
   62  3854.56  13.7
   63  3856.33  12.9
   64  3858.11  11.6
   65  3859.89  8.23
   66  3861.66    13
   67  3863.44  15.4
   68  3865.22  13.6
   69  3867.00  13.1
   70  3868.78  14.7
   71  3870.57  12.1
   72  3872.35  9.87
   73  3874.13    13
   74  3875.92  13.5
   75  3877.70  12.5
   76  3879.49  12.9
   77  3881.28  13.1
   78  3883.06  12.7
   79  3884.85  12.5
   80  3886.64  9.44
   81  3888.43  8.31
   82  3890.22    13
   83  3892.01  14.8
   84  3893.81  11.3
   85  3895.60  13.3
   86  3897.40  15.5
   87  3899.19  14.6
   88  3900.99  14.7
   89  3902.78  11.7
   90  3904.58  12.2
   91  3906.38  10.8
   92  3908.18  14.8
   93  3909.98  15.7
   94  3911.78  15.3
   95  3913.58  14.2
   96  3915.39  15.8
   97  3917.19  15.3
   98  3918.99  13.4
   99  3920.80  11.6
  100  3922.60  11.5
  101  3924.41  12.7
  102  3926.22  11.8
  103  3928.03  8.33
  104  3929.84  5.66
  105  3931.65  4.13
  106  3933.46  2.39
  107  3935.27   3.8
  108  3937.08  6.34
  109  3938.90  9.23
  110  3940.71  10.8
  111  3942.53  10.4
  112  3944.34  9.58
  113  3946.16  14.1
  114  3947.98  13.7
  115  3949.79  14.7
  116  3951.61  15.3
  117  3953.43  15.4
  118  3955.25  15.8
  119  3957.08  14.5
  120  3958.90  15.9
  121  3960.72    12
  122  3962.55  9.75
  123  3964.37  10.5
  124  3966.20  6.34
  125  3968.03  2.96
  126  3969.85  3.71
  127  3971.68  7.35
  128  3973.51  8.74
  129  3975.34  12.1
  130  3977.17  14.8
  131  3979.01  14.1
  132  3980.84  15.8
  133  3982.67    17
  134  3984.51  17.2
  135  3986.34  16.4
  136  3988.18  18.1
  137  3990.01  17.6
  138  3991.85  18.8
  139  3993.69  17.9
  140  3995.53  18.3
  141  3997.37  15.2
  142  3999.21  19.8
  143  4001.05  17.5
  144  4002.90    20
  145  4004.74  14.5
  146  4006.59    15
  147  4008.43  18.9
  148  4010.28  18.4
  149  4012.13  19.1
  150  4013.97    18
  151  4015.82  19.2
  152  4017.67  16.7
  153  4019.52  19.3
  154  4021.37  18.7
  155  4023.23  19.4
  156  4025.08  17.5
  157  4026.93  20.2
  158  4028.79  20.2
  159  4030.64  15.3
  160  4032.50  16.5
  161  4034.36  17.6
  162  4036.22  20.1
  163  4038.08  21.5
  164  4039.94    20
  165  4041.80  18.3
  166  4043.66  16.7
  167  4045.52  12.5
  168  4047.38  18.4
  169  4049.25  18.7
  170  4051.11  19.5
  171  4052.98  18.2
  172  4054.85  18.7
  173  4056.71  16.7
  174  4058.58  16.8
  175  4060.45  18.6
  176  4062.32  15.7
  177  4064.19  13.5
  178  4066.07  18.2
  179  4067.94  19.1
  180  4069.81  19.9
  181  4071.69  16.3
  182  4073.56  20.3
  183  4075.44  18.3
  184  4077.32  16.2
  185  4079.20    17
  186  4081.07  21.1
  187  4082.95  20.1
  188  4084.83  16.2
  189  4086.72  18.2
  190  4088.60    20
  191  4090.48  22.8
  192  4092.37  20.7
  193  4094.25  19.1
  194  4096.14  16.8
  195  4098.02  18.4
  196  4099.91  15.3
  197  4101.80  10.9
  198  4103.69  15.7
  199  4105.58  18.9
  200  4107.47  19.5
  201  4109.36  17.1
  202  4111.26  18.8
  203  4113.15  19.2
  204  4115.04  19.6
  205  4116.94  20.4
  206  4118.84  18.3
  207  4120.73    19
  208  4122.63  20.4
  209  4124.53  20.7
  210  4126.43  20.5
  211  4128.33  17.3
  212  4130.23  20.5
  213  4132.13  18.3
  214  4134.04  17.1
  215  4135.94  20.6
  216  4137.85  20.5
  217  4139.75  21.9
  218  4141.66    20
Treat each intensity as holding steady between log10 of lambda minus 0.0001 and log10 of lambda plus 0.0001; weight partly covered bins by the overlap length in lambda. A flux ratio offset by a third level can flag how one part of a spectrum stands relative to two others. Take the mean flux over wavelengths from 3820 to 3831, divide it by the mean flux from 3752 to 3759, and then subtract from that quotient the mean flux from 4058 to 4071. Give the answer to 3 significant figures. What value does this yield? -16.6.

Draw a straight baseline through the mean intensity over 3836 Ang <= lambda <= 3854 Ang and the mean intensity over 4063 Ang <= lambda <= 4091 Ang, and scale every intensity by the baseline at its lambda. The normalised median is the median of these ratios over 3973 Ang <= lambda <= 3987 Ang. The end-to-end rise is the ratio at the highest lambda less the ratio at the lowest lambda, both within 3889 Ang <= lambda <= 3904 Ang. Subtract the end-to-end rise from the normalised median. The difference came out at 1.09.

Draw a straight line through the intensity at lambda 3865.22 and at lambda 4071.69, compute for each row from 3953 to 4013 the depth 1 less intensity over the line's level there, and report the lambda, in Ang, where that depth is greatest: 3968.03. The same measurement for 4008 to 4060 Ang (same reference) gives 4045.52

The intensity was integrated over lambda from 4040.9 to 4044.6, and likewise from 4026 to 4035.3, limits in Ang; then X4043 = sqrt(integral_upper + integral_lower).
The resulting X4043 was 15.2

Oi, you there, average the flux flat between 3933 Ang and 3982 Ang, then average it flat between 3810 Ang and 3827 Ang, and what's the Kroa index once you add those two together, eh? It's 23.2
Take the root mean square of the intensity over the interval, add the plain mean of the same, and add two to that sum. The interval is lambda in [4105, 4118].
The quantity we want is 40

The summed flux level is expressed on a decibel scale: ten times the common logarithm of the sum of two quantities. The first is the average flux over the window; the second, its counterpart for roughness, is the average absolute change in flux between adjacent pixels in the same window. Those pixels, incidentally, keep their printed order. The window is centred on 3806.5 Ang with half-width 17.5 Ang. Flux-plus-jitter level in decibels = 12.1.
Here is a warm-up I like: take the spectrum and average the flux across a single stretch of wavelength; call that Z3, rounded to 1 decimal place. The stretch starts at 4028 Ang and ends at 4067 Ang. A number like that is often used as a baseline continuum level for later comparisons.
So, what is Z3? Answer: 17.7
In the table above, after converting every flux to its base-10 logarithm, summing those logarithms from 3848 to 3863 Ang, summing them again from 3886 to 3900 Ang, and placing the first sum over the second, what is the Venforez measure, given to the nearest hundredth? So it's 1.01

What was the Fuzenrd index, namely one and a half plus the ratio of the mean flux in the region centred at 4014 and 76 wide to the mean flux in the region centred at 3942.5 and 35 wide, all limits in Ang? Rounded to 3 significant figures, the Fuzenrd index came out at 3.17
